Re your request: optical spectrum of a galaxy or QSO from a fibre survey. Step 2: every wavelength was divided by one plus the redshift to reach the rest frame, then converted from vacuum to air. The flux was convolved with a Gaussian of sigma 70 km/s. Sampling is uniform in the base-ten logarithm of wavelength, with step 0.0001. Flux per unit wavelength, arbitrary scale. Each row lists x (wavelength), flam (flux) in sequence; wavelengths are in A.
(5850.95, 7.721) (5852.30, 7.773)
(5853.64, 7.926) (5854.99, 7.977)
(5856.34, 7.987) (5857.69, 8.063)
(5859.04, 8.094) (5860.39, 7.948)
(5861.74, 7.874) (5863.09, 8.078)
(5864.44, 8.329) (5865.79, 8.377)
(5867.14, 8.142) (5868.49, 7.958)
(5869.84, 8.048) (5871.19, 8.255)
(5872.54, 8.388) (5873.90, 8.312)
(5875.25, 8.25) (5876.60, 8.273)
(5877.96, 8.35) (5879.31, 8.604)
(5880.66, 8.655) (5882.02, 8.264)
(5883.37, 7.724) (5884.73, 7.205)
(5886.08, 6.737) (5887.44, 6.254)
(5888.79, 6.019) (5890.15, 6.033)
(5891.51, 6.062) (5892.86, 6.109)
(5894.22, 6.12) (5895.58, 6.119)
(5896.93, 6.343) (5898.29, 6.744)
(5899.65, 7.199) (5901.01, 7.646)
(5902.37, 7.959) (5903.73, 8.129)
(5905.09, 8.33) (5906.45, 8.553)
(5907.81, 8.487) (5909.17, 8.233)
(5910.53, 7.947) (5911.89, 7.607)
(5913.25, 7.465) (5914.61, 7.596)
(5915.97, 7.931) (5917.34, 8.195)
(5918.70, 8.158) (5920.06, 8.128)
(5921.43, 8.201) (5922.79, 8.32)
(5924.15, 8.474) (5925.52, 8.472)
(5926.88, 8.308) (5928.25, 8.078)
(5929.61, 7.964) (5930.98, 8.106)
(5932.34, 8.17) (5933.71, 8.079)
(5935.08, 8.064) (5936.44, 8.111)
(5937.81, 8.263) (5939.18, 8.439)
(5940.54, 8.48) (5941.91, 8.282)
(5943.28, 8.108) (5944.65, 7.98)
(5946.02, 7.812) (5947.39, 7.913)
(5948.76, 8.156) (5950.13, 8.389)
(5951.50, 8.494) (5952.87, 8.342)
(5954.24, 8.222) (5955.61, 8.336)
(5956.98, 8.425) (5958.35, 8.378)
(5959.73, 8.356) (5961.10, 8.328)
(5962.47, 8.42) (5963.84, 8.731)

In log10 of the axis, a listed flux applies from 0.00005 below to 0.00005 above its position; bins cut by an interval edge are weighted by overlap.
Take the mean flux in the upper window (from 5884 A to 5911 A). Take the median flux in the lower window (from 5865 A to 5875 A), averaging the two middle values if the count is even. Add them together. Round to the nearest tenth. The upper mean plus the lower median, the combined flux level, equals 15.4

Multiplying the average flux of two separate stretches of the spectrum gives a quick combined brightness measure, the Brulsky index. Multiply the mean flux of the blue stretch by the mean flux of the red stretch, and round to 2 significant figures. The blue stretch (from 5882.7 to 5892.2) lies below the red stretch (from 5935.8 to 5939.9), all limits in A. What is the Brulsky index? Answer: 54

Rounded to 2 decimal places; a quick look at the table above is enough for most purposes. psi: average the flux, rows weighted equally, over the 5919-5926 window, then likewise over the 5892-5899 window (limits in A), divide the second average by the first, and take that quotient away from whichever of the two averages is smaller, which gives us 5.53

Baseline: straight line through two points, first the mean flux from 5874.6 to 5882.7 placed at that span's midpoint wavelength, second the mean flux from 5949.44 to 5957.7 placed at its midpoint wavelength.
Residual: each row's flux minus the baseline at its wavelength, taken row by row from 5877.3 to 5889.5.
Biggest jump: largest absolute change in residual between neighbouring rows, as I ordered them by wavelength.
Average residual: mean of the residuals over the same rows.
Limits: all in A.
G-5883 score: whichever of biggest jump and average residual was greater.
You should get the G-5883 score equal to 0.54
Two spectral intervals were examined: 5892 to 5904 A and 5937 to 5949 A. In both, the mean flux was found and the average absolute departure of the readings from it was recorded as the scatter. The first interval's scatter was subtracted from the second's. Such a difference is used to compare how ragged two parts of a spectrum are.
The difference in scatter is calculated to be -0.53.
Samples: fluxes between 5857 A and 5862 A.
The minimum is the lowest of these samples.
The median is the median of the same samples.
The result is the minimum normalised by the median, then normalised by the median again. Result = 0.123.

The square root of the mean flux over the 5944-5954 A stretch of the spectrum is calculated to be 2.86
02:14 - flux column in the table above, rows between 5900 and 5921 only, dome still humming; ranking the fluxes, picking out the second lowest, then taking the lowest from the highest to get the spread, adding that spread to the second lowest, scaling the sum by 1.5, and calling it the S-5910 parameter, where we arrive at 13.0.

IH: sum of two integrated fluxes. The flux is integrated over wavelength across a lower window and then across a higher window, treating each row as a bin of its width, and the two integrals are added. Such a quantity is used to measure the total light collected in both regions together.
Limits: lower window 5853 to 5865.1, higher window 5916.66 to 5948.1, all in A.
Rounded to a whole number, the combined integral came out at 354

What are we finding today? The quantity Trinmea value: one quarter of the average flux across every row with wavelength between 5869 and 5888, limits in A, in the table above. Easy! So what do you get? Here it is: 1.99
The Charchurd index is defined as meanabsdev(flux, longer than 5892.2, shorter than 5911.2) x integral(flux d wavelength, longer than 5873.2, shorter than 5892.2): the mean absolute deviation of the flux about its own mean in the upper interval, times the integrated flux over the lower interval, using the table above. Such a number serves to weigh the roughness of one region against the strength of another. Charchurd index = 120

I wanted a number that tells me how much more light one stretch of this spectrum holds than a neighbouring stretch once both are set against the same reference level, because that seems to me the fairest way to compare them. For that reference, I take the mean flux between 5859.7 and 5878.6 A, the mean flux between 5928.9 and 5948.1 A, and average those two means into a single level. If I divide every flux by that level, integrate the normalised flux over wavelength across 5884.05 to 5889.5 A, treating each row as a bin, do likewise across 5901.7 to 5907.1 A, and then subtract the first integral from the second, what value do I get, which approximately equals 1.1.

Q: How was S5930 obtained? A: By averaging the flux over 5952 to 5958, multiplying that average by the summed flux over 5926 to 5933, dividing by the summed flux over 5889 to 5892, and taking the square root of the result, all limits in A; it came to 5.3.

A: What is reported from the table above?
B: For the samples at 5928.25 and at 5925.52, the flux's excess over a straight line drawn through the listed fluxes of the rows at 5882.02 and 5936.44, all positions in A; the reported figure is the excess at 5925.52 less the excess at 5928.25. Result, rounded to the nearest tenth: 0.4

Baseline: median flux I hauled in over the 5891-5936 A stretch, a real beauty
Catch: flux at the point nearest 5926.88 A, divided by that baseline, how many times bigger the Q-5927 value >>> 1.03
